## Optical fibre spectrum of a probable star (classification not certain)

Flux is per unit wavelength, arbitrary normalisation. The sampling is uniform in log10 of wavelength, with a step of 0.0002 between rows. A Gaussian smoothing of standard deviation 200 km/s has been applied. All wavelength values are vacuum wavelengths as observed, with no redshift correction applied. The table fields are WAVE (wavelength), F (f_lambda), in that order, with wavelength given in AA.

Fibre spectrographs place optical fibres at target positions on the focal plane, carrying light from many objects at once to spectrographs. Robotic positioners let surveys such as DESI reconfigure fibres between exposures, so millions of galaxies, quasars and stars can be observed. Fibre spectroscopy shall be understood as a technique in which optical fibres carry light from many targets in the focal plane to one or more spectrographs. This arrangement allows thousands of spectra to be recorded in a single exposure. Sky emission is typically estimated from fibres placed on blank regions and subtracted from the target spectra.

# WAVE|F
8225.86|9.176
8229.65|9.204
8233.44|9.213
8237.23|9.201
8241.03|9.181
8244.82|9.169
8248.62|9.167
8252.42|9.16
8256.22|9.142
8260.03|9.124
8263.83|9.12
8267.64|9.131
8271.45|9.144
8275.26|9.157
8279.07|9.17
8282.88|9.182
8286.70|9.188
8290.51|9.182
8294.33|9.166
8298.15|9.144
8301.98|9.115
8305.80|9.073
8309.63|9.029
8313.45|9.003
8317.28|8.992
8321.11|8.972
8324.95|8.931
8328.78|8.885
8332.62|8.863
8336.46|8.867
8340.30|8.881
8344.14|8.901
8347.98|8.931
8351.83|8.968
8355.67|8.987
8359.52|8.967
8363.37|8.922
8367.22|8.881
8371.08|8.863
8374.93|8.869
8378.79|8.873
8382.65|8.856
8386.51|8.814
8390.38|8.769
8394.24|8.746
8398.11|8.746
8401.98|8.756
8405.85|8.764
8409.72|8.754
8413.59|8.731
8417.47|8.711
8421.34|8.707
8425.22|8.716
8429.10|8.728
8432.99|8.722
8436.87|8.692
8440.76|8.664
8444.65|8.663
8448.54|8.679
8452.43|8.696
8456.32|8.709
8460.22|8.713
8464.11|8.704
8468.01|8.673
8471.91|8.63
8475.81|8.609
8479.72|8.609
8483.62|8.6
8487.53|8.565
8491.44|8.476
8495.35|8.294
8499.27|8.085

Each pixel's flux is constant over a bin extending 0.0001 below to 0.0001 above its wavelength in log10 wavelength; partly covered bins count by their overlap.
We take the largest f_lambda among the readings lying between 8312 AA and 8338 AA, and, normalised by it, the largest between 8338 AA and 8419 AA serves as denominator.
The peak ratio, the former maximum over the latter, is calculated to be 1.00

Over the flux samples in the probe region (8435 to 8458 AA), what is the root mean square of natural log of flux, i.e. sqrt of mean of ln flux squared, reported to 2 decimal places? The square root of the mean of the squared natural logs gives 2.16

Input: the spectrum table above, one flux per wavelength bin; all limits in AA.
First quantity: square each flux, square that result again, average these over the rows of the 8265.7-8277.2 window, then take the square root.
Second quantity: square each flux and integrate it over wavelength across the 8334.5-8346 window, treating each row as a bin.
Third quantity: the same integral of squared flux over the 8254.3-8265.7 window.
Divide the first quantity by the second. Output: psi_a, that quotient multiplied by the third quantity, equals 87.5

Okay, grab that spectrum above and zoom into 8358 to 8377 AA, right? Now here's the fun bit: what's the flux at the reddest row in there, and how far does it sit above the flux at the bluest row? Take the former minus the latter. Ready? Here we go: -0.10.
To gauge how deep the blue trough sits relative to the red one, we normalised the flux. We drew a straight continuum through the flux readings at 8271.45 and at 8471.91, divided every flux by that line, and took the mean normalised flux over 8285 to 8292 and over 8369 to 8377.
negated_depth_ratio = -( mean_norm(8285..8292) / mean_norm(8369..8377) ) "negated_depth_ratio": -1.01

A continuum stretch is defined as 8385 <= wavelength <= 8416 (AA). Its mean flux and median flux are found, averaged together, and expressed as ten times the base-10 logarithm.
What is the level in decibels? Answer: 9.42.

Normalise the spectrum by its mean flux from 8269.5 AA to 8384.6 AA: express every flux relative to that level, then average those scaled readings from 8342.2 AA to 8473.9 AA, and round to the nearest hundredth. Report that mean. 0.98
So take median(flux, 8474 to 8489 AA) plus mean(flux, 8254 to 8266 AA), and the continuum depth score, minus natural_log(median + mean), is -2.88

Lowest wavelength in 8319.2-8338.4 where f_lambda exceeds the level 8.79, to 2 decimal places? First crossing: 8321.11 AA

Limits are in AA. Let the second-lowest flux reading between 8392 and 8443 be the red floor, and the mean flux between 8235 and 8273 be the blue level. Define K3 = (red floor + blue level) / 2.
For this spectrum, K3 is 8.92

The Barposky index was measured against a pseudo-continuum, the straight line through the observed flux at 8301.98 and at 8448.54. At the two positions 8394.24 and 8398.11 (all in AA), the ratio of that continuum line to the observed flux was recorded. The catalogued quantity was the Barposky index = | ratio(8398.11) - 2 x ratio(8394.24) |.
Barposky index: 1.01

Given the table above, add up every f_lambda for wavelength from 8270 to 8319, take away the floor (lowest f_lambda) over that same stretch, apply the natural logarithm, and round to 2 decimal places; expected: 4.70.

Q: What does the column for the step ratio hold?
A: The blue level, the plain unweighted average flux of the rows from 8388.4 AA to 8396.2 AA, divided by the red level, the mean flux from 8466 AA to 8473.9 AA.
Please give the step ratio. 1.01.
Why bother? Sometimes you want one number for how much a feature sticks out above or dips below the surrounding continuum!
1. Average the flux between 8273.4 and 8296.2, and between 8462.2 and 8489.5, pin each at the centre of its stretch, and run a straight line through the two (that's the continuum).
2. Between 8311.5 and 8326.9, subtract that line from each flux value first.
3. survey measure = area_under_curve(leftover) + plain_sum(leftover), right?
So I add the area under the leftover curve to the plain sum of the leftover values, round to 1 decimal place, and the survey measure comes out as -2.0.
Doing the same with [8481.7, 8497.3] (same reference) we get -2.0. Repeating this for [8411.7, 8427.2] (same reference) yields -1.4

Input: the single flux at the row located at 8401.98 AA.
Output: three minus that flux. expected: -5.76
